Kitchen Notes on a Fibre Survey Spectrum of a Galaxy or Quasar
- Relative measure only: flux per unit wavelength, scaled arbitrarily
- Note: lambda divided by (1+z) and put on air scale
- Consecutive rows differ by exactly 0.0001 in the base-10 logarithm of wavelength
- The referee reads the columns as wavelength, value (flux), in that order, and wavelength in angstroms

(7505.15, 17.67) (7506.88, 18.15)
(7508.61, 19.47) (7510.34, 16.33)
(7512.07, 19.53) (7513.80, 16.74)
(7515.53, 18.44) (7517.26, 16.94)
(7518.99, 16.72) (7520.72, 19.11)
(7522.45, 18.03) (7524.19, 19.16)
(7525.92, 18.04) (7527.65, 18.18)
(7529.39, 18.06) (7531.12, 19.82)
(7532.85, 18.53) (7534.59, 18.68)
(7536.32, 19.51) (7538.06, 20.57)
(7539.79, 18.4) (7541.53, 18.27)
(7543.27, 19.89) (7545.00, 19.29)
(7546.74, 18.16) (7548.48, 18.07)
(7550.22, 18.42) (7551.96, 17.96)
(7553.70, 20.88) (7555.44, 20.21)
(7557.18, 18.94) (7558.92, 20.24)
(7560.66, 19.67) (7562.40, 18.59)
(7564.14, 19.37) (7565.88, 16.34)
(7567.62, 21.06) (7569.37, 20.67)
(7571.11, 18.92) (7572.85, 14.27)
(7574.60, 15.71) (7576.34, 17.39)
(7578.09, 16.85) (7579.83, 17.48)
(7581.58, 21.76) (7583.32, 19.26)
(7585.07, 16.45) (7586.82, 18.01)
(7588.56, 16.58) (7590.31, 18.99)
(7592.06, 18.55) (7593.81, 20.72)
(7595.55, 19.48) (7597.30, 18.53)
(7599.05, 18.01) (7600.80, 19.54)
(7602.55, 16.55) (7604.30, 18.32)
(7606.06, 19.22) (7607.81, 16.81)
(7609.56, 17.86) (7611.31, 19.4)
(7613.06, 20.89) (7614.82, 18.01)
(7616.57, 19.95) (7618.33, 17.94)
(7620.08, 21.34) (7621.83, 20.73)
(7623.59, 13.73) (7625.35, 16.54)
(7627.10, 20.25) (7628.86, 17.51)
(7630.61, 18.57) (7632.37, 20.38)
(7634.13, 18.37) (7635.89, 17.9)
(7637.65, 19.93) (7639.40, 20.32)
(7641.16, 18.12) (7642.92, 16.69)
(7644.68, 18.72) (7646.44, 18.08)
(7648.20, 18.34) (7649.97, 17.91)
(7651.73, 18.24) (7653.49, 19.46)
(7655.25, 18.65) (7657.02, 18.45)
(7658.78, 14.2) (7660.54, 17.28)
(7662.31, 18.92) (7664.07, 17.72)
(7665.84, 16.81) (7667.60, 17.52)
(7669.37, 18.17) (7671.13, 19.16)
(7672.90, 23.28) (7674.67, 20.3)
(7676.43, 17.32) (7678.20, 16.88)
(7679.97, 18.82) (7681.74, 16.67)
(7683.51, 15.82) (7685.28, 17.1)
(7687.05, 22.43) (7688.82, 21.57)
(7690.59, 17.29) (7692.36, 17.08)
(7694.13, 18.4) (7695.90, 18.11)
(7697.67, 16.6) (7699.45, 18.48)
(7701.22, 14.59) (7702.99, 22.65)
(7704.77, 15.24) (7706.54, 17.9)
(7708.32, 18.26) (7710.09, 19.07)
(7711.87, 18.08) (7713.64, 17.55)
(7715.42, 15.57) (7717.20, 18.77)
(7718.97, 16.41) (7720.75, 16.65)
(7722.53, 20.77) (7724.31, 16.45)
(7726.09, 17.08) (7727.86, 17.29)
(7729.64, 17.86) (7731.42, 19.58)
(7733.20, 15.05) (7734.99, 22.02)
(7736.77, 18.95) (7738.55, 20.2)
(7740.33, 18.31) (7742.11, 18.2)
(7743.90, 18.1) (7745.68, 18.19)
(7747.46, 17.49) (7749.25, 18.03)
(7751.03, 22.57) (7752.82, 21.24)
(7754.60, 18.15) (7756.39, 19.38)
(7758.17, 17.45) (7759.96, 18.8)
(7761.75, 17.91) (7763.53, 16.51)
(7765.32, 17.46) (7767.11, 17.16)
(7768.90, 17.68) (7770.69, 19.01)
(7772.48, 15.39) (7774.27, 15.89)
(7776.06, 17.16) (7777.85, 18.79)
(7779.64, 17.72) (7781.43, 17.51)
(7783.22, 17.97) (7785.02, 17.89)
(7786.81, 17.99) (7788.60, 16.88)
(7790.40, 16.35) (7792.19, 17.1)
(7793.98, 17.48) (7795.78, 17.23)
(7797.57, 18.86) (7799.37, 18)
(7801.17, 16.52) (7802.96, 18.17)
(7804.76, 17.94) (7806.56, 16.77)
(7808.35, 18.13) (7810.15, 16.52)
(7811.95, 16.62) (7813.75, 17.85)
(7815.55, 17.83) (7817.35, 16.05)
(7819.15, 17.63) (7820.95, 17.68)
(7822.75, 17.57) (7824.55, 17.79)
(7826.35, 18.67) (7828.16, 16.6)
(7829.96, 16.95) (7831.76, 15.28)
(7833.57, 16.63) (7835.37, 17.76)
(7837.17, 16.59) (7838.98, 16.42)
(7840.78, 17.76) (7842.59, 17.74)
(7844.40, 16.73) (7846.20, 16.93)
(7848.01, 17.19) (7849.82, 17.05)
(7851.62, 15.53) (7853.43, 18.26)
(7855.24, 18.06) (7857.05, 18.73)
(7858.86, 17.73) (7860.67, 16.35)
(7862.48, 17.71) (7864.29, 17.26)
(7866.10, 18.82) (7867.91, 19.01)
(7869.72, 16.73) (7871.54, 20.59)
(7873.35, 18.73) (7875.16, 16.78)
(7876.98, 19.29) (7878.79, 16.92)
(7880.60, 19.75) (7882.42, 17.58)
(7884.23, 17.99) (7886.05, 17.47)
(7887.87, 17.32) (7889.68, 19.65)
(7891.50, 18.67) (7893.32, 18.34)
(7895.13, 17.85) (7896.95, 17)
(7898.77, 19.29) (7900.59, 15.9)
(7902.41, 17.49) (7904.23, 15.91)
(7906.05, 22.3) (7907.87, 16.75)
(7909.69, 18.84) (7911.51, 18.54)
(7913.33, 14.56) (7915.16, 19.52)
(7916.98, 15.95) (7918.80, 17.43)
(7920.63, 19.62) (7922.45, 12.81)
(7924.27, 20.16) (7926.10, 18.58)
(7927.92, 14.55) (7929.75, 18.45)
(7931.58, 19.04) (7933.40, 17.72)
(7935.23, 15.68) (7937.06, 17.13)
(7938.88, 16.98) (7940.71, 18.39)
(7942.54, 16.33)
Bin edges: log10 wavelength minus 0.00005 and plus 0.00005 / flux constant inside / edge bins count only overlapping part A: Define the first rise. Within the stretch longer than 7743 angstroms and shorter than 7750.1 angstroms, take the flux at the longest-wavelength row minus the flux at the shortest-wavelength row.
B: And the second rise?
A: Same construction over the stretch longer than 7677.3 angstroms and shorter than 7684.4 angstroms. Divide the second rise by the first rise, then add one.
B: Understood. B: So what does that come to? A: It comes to 16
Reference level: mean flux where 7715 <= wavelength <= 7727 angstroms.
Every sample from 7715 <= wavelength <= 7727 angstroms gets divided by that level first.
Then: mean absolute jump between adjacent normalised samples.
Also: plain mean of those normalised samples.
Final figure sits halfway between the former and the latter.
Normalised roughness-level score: 0.571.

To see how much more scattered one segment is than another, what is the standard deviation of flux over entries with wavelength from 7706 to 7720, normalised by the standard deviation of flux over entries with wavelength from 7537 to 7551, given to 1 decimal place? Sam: 1.3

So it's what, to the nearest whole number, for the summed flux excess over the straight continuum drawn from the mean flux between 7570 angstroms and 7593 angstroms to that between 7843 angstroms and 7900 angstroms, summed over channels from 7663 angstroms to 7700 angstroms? 12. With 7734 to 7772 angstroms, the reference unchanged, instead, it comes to 18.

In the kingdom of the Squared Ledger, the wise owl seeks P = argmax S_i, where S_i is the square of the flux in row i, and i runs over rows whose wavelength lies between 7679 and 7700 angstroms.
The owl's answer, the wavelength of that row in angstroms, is 7687.05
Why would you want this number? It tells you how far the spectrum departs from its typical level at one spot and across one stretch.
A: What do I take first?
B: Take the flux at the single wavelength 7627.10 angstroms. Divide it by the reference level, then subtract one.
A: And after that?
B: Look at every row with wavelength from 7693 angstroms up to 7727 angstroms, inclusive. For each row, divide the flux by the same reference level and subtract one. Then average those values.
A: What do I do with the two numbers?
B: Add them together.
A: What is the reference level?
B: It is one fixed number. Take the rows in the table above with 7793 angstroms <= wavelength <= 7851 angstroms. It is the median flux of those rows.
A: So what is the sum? 0.19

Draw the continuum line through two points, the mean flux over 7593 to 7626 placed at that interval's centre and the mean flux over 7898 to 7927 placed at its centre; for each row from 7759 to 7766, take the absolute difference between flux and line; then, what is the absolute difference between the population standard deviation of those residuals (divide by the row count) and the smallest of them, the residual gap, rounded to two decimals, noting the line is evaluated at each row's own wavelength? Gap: 0.26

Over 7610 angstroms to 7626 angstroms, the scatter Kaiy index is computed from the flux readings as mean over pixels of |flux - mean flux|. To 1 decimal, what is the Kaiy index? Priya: 1.9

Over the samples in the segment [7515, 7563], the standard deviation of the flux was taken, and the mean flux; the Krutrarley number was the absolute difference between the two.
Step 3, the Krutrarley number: 17.8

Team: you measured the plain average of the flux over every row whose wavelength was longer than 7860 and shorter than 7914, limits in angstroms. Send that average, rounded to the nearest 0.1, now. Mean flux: 18.0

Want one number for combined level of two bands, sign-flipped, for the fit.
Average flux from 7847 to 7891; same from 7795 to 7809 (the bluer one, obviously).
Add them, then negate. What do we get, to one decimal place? -35.6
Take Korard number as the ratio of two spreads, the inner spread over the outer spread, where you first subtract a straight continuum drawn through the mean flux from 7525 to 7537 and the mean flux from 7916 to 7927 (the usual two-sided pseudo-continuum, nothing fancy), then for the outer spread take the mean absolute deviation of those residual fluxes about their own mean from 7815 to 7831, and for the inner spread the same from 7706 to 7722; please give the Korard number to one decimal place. 1.6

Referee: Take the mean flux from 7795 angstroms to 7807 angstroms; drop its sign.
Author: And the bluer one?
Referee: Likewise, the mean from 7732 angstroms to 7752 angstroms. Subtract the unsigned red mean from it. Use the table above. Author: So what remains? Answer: 1.2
